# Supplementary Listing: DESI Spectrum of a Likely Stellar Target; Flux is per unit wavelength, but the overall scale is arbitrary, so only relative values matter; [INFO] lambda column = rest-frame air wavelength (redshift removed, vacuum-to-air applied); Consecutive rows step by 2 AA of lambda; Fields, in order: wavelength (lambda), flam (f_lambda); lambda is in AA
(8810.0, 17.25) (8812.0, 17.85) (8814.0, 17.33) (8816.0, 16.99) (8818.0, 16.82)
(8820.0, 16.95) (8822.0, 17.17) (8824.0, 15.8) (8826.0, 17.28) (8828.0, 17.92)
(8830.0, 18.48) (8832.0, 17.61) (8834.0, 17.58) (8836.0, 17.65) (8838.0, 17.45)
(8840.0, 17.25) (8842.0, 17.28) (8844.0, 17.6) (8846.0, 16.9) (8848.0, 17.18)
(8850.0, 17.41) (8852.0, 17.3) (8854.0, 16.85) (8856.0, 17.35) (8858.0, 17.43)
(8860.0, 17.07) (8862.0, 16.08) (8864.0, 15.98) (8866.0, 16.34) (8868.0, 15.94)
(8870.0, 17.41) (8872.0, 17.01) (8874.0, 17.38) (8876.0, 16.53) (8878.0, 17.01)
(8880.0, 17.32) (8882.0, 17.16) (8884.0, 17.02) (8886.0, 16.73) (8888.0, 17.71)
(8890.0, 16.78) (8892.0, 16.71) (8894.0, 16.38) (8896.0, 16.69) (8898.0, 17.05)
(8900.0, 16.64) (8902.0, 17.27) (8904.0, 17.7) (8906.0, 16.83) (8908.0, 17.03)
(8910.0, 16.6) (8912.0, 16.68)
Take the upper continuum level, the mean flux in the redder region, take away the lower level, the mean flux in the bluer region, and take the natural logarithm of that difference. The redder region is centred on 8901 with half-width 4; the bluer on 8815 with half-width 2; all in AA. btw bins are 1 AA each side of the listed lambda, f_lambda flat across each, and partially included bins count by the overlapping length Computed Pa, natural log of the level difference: -5.3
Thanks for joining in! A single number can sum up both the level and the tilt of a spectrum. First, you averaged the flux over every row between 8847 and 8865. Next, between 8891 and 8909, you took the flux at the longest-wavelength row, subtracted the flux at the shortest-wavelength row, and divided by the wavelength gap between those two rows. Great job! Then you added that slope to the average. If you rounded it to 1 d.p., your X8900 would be 17.0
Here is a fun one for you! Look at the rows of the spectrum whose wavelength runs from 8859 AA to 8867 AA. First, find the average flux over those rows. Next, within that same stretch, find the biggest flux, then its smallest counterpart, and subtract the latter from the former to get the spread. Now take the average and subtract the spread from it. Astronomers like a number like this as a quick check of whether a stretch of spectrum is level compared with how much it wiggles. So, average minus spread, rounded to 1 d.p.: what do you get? 15.3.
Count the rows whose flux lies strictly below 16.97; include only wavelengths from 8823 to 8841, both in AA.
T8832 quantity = 1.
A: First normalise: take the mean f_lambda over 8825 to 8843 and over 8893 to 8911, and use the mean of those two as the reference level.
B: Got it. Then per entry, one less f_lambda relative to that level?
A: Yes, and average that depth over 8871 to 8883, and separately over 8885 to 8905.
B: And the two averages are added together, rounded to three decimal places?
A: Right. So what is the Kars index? 0.028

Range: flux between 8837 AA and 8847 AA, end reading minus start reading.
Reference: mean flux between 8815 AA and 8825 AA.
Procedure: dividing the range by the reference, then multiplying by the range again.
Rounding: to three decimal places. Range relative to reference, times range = 0.018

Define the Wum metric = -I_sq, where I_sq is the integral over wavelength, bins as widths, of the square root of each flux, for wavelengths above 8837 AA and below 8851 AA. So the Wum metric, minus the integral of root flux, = -58.2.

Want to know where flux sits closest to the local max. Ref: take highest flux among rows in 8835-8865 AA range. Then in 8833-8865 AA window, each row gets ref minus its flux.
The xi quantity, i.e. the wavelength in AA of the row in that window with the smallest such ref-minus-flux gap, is 8836.0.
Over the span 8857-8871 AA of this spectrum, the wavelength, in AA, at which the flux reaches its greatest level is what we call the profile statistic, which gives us 8858.0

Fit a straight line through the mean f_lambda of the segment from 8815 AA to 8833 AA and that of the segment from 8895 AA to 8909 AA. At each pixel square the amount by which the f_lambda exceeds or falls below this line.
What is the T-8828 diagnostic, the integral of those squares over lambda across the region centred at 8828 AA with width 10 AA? 8.6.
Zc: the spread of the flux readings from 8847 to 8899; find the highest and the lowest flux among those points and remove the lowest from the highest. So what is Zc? 1.8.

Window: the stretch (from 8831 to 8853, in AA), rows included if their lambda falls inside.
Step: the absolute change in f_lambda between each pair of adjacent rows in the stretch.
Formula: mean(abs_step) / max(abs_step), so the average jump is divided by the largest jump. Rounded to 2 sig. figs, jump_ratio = 0.31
